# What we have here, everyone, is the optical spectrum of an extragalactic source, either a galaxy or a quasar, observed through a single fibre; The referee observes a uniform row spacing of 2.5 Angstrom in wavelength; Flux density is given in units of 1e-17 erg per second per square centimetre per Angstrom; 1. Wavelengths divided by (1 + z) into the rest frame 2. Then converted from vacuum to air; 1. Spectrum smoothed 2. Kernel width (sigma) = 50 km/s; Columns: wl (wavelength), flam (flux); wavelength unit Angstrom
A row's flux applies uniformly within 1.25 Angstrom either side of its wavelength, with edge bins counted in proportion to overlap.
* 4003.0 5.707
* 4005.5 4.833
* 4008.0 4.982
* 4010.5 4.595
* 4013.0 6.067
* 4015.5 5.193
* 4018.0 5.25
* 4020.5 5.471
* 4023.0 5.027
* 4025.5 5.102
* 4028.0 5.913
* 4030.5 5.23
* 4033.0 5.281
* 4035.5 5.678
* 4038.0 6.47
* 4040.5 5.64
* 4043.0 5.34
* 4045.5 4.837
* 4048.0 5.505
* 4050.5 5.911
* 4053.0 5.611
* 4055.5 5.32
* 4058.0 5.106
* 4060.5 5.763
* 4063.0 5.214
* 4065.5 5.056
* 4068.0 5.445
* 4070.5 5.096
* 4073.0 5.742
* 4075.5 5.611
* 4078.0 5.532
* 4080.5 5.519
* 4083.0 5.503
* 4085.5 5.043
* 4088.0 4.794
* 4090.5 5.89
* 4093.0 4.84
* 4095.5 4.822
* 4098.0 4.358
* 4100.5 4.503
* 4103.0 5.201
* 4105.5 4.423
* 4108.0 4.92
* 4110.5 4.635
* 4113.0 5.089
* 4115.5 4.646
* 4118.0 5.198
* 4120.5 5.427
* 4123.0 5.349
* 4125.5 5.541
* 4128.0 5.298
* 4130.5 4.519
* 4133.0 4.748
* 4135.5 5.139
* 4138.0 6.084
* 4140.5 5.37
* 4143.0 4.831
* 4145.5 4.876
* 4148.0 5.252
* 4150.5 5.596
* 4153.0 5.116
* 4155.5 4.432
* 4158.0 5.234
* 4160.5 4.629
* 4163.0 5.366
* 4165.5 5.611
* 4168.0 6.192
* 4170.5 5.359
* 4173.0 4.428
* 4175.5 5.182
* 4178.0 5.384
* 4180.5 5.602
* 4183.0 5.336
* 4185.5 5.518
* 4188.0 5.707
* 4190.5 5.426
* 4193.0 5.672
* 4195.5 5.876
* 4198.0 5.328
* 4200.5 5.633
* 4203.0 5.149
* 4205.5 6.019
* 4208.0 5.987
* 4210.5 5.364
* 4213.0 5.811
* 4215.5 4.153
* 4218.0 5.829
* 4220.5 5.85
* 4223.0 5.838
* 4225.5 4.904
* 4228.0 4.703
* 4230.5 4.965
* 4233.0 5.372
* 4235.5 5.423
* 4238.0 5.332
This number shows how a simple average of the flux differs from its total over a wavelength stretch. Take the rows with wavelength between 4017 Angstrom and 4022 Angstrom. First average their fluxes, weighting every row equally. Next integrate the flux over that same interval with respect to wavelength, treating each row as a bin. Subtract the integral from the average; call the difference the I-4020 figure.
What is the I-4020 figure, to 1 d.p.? -21.4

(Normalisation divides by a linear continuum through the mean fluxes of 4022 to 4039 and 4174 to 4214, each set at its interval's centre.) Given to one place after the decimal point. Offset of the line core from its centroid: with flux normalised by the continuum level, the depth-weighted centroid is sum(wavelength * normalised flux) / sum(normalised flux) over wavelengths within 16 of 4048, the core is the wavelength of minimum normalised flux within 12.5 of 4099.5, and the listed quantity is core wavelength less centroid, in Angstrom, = 50.2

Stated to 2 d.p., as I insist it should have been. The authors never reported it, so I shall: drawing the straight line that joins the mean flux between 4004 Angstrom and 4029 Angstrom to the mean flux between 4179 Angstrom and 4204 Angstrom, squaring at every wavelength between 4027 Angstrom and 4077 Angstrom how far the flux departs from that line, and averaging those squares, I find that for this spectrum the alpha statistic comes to 0.17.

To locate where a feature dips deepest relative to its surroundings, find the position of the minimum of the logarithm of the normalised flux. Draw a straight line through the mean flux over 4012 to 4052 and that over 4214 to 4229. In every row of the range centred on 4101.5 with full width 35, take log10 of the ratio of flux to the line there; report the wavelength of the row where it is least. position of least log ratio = 4098.0 Angstrom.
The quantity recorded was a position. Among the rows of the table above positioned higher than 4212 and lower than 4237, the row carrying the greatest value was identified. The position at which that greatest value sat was 4220.5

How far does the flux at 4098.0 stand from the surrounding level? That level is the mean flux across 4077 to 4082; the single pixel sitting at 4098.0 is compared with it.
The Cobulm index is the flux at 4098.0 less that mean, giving -1.2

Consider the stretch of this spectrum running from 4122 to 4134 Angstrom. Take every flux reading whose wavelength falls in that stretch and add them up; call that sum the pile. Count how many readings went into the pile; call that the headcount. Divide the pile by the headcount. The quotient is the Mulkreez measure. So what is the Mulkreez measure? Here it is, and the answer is 5.09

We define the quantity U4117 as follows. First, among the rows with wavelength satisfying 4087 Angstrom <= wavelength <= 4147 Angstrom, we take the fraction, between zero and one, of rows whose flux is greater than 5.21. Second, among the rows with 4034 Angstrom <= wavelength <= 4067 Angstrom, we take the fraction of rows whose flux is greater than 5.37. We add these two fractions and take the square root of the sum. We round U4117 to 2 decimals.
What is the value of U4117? 0.91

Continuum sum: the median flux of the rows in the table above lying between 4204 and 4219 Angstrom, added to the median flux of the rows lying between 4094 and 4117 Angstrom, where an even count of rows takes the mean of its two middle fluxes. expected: 10.47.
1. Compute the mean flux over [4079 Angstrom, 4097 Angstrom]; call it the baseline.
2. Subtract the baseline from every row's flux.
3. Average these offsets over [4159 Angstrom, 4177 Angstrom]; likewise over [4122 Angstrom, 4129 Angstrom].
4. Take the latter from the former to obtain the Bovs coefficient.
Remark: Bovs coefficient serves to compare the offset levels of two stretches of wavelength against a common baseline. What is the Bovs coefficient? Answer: -0.1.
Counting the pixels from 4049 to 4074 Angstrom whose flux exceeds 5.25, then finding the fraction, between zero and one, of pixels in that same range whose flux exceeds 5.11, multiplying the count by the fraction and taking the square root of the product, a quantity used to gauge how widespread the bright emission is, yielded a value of 2.05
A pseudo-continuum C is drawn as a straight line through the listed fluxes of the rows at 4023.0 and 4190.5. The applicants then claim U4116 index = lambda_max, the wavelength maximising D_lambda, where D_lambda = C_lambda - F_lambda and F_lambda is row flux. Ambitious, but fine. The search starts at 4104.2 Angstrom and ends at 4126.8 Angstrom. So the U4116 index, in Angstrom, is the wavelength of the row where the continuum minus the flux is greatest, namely 4105.5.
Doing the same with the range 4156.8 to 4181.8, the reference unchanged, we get 4173.0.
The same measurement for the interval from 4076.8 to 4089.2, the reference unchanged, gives 4088.0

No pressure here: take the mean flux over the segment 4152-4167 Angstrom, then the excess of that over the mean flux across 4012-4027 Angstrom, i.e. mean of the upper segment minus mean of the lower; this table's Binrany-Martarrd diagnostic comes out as -0.3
